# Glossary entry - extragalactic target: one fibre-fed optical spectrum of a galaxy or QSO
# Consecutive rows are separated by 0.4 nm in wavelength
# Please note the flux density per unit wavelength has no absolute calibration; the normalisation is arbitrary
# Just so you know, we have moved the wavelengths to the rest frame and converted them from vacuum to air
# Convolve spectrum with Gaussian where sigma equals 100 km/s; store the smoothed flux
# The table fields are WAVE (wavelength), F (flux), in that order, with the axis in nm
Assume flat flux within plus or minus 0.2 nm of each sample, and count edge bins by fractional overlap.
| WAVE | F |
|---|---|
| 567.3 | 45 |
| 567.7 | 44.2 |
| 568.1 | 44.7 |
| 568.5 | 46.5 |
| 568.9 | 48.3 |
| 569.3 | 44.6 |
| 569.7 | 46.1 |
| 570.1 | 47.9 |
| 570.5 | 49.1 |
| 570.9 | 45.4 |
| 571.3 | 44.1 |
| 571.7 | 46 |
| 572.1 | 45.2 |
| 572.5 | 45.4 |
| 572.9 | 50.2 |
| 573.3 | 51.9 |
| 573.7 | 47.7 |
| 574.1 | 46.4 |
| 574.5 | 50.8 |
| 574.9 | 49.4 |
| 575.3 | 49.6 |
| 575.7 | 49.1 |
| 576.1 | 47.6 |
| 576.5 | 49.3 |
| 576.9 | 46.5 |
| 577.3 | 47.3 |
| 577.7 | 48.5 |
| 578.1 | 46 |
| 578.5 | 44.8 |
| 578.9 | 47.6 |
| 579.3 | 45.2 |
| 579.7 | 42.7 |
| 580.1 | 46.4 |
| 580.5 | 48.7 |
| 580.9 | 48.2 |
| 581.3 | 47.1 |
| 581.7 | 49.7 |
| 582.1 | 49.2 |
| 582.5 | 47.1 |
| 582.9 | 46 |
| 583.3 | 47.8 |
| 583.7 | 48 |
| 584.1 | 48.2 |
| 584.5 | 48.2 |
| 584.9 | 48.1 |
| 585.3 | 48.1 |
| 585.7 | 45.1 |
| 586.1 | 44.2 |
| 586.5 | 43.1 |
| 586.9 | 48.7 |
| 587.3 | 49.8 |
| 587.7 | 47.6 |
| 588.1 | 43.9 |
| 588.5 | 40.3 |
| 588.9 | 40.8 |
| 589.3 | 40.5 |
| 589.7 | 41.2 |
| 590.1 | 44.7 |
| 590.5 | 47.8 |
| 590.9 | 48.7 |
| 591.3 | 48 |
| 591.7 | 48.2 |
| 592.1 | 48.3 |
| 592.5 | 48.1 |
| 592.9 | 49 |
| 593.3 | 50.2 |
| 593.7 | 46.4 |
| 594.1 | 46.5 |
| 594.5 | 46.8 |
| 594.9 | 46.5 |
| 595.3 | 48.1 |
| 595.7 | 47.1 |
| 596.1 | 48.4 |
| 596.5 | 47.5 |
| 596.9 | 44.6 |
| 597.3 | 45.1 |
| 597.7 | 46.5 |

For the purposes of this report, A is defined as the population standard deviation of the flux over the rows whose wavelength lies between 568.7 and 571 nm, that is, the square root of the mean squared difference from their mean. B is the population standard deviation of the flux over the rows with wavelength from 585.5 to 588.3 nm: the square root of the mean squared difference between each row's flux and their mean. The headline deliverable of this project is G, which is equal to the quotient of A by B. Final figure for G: 0.67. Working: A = 1.63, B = 2.4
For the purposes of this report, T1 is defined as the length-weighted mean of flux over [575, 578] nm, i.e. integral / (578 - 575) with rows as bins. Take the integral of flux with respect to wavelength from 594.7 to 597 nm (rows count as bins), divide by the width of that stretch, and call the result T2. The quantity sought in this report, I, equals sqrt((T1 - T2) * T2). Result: 7.2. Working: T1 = 48.2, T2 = 47.1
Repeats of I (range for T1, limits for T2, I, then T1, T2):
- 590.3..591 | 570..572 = 9.2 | 48.2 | 46.4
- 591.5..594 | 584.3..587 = 9.3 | 48.3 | 46.4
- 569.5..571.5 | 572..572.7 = 7.4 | 46.5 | 45.3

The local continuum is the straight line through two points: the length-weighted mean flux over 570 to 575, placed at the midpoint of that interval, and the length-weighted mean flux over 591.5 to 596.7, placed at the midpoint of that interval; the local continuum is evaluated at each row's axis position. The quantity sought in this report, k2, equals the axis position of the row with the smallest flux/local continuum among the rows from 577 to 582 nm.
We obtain 579.7 nm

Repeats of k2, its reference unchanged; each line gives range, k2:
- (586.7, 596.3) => 588.5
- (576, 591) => 588.5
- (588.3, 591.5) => 588.5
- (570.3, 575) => 571.3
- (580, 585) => 582.9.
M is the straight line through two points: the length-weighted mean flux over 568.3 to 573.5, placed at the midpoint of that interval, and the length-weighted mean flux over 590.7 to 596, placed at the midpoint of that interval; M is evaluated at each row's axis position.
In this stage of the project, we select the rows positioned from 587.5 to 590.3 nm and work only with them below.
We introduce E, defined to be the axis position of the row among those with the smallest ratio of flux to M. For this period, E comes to 588.5 nm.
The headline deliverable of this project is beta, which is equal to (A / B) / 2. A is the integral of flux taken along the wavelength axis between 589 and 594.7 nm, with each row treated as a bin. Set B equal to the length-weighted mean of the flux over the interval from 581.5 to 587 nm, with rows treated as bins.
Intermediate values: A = 266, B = 47.2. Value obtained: 2.81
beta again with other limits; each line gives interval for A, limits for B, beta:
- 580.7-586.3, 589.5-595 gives 2.82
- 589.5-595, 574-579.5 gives 2.72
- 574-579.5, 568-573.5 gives 2.80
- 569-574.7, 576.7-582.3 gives 2.86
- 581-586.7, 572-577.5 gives 2.78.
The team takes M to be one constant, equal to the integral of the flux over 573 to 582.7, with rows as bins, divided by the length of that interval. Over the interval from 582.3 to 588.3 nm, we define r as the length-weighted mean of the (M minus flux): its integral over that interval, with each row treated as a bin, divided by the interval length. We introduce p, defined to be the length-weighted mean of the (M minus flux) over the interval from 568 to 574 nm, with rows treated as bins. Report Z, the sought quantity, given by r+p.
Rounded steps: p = 0.9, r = 0.88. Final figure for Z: 1.8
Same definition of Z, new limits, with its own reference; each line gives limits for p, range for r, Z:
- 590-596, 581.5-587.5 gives 0.5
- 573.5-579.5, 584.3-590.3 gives 2.9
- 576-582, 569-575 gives 1.2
